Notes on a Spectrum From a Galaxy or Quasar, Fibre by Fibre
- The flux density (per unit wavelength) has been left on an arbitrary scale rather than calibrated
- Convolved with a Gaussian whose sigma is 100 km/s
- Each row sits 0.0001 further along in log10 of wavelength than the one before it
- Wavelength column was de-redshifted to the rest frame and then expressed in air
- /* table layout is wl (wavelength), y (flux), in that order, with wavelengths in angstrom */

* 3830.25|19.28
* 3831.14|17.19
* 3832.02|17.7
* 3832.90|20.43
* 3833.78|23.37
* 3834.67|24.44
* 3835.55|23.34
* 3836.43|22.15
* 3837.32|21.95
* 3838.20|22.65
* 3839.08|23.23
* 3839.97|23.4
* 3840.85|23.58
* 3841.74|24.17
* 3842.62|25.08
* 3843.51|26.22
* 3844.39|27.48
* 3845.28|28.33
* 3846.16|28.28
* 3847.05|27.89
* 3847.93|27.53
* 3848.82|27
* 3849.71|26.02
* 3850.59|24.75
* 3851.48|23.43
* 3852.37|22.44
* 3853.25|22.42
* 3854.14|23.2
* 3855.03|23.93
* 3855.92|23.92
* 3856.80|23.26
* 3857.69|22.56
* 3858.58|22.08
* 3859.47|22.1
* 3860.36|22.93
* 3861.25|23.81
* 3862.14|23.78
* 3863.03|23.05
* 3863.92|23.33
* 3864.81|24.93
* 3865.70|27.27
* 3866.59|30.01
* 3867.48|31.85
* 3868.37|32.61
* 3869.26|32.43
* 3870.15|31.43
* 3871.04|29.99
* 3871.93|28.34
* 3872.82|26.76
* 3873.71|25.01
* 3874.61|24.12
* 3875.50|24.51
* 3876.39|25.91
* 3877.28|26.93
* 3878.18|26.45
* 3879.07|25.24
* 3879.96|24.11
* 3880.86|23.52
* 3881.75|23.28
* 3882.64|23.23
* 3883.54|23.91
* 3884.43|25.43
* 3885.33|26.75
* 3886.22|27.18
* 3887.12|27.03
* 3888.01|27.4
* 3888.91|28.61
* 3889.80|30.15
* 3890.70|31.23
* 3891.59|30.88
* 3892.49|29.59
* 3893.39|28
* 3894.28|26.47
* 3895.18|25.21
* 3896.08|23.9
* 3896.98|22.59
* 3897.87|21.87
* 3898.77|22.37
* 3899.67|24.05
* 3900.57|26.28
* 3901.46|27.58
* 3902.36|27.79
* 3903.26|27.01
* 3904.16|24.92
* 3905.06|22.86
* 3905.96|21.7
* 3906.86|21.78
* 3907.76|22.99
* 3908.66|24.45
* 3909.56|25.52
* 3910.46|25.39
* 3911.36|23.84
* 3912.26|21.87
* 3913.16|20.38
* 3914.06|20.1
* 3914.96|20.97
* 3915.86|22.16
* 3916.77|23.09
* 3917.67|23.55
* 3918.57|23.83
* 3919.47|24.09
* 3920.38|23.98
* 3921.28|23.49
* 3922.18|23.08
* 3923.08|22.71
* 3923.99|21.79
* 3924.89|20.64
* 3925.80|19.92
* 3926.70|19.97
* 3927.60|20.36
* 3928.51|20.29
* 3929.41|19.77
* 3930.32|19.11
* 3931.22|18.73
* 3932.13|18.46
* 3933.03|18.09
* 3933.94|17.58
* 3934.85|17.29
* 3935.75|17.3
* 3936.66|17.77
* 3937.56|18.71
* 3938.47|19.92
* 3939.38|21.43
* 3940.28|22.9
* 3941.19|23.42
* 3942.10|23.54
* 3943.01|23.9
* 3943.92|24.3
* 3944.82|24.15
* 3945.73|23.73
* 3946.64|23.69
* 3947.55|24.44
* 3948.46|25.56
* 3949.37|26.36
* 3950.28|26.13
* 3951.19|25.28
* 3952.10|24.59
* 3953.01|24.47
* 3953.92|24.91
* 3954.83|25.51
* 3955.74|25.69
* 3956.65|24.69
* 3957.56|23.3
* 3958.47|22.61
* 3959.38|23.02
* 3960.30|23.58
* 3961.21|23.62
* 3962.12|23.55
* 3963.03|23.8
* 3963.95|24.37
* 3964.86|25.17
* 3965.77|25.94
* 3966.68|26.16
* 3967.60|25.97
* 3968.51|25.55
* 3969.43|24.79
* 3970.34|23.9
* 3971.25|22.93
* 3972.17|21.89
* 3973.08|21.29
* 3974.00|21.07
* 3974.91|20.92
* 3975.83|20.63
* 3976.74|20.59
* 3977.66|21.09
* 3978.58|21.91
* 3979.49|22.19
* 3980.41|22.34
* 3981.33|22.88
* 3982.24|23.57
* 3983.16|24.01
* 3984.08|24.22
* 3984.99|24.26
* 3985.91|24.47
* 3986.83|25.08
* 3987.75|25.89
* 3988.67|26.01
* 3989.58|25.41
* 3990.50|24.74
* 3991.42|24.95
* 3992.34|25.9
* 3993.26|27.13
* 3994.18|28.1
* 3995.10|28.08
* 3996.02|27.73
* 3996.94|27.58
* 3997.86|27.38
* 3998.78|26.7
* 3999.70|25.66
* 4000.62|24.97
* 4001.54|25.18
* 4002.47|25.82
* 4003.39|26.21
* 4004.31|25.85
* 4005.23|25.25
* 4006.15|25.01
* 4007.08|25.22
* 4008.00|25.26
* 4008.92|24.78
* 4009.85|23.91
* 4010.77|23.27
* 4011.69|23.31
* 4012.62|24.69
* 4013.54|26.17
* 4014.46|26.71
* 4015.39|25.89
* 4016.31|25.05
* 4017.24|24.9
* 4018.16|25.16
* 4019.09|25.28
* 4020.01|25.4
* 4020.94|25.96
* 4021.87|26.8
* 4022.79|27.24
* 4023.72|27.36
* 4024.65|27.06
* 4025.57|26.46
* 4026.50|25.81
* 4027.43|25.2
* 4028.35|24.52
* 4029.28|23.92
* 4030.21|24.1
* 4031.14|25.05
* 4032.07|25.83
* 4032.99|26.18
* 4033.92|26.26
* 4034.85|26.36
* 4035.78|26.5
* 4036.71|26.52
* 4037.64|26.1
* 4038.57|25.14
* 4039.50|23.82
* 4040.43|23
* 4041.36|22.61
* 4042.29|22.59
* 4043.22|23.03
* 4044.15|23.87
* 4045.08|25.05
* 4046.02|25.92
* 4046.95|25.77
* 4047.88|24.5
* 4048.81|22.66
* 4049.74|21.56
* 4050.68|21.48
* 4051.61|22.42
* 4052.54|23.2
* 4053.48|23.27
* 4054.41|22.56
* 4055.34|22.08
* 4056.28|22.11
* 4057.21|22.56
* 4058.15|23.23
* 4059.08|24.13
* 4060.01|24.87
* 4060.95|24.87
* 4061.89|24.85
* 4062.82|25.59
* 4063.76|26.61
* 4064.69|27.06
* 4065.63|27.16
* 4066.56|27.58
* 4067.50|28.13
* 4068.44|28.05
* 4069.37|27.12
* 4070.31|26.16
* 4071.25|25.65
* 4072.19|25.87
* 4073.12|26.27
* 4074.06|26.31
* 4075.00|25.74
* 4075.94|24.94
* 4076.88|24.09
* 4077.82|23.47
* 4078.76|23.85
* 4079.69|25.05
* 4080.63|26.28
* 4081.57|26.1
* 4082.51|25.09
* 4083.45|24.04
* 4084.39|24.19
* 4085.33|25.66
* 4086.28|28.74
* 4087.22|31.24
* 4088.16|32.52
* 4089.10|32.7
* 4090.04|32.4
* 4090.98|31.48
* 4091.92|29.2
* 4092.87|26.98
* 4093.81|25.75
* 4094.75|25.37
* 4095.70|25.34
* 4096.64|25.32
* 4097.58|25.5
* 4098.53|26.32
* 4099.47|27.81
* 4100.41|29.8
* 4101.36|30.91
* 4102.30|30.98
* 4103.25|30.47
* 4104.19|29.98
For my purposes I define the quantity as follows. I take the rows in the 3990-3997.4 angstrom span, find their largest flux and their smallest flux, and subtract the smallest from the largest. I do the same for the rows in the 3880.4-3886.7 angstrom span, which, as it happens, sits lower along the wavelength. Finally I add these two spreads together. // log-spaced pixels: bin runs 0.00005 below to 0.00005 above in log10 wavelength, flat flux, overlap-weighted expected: 7.3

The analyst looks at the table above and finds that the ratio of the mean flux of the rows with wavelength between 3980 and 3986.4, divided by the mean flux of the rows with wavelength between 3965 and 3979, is 1.03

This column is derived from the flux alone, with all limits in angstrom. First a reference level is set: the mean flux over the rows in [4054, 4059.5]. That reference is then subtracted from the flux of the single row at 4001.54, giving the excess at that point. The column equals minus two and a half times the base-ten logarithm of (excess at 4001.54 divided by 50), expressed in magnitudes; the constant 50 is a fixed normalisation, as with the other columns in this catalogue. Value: 3.3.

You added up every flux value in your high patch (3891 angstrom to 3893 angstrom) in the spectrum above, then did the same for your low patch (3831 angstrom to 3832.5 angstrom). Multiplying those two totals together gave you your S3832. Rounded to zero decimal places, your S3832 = 2110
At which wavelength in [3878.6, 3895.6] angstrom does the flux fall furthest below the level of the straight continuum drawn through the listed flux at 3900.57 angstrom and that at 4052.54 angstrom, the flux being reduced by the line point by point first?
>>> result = 3882.64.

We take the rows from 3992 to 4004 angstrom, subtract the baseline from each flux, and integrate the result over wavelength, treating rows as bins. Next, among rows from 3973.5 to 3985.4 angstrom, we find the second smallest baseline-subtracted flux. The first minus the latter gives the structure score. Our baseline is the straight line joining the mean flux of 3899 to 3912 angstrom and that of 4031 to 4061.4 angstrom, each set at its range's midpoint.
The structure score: 32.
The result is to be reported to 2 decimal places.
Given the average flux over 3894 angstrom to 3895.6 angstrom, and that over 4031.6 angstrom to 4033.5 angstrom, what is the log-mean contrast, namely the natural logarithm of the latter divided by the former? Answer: 0.01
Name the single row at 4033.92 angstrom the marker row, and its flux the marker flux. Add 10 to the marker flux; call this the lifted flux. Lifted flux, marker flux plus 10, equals 36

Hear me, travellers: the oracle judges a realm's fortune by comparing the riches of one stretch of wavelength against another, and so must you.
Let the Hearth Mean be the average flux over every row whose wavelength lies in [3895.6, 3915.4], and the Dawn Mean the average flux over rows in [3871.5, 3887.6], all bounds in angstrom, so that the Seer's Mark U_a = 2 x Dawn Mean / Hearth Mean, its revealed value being 2.15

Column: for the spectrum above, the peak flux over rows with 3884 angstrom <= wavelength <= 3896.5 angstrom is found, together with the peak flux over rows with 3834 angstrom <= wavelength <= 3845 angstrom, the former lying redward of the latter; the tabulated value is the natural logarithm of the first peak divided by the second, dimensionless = 0.13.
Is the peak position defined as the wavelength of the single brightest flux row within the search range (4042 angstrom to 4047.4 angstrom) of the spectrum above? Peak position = 4046.02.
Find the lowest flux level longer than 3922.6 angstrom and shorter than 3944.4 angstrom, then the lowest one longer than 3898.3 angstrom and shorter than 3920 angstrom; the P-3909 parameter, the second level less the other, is 3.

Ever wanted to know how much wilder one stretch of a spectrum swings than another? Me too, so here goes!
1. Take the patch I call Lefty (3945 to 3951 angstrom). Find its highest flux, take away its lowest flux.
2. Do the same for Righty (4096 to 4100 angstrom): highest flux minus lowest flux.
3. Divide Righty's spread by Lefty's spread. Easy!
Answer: 0.9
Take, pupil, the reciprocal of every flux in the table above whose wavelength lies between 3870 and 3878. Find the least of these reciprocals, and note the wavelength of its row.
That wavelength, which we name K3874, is 3870.15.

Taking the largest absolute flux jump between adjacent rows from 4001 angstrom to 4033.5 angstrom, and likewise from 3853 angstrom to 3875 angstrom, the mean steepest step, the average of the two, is 2.11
